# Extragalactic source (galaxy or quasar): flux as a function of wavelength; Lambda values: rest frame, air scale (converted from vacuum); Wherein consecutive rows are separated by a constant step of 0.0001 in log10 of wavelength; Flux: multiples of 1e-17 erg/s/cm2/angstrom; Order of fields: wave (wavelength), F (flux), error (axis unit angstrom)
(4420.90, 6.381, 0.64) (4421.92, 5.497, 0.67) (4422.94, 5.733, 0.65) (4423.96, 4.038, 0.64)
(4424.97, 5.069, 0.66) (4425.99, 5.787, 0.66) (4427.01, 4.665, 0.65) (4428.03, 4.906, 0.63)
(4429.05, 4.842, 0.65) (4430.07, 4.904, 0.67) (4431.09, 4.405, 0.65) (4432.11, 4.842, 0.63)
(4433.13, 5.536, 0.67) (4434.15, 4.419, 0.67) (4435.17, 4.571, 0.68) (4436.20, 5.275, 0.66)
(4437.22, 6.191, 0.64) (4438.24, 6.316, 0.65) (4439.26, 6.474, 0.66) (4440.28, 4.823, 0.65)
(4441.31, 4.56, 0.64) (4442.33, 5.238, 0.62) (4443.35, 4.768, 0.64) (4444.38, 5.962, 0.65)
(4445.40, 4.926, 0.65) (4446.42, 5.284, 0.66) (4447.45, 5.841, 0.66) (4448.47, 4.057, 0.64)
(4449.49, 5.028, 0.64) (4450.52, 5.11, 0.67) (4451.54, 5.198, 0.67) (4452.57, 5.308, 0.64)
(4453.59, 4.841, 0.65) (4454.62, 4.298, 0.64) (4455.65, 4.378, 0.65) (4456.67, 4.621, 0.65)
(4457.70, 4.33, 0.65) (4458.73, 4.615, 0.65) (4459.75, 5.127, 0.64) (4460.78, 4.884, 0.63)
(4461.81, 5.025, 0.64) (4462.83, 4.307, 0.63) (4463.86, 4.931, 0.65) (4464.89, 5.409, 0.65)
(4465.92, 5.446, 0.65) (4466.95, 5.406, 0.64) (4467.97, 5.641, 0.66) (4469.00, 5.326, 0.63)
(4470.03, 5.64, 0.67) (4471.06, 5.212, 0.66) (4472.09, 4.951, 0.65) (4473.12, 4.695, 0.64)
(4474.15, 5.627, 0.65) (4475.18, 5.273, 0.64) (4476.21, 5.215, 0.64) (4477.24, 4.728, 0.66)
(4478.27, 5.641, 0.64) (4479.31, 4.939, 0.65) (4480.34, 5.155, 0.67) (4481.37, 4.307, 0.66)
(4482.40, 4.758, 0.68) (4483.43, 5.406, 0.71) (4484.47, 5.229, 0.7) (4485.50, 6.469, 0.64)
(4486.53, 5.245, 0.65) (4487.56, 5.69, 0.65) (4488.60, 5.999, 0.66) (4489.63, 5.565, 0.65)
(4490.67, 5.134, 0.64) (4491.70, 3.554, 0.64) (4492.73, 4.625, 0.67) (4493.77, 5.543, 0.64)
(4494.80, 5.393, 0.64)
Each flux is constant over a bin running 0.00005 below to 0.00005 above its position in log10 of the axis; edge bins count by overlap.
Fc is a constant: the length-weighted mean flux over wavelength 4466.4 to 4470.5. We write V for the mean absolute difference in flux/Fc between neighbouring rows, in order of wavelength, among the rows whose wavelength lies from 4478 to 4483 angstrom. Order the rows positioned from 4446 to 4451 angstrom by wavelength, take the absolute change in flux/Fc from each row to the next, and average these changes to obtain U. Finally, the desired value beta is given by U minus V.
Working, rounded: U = 0.15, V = 0.101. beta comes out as 0.05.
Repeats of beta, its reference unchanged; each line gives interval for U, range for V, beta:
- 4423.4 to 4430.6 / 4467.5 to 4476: 0.02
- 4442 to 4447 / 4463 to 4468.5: 0.10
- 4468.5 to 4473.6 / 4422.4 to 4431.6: -0.07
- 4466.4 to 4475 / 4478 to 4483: -0.03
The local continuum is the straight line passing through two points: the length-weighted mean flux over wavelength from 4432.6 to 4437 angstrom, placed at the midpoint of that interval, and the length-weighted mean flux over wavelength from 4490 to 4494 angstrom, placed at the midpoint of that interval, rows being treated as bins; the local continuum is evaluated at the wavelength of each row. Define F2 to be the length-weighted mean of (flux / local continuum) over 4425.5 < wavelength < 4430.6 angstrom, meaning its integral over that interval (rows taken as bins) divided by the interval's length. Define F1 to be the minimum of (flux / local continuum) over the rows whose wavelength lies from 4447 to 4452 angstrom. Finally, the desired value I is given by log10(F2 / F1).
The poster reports 0.08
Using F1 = 0.821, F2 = 0.99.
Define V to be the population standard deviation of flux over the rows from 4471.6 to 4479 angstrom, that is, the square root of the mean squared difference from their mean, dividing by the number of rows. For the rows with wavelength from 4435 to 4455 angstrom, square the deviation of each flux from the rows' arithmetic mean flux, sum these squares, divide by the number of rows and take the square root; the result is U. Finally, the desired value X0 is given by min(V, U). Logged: 0.36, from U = 0.65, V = 0.36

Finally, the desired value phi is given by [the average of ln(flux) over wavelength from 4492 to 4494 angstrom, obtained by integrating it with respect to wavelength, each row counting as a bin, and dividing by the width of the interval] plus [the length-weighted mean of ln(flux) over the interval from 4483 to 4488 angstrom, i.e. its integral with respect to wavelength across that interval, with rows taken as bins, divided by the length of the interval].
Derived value 3.29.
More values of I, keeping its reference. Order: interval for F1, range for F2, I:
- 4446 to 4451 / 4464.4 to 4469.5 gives 0.14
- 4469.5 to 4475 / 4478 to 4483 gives 0.03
